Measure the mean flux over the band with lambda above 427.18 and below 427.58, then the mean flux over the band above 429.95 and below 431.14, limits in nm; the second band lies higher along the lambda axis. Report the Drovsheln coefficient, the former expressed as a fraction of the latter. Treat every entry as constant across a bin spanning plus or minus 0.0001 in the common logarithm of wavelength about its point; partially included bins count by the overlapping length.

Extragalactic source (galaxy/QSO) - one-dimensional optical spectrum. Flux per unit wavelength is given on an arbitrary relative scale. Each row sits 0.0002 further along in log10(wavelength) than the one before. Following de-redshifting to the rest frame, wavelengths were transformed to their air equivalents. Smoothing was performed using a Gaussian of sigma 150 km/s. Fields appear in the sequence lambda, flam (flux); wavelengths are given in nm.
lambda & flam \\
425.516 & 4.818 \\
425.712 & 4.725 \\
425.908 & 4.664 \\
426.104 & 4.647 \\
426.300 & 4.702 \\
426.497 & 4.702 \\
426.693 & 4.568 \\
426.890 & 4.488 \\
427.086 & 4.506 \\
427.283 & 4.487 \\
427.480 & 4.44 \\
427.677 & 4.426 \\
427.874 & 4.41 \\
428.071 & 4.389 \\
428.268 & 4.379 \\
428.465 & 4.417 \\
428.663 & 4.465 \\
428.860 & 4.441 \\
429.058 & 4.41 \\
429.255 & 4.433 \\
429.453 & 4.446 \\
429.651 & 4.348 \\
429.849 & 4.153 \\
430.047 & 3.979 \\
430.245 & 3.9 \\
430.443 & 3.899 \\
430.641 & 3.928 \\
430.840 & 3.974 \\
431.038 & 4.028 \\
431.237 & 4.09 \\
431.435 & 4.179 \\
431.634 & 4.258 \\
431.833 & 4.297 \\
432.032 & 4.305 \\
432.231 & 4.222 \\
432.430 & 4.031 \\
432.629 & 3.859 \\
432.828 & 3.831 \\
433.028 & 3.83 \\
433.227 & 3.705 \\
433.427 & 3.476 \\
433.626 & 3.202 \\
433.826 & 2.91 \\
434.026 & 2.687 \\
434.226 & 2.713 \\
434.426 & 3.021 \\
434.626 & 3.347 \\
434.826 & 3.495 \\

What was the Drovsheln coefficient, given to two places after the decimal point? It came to 1.13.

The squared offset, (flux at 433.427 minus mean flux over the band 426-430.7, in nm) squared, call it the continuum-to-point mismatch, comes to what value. 0.81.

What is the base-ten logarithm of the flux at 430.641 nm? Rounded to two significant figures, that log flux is 0.59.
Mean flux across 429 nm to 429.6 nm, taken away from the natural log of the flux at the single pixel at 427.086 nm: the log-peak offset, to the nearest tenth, -2.9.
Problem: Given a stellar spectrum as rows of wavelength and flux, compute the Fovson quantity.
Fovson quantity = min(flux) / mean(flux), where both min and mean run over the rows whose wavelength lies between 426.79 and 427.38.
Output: 0.999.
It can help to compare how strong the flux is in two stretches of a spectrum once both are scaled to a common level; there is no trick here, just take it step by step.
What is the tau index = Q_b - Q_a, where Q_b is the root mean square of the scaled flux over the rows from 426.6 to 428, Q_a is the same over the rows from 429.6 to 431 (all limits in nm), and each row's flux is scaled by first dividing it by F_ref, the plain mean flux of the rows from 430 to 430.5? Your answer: 0.114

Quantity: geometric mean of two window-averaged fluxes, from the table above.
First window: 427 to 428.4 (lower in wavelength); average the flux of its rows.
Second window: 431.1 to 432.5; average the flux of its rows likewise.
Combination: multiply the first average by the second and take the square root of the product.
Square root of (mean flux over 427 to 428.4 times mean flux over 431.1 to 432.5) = 4.31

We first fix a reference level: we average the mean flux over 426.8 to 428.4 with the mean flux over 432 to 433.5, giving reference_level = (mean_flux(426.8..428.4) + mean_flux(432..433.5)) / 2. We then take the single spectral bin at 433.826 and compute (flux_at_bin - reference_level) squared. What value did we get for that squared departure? 1.6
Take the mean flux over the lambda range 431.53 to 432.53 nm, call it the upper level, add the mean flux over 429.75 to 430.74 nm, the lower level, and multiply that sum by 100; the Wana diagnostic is 819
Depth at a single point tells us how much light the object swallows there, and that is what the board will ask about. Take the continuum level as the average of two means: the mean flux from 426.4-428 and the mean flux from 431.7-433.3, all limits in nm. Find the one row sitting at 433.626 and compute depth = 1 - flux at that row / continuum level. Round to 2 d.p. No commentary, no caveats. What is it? 0.25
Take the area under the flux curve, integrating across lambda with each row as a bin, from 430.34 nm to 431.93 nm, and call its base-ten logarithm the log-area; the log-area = 0.81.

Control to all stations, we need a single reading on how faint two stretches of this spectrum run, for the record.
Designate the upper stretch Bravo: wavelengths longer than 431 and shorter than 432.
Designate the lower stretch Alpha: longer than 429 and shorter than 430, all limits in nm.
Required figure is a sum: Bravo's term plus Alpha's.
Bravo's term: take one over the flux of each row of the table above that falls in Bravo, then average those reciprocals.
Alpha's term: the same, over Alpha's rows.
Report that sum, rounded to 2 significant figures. 0.47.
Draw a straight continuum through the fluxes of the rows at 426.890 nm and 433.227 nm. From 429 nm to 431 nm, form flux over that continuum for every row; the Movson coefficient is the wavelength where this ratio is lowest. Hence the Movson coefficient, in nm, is 430.245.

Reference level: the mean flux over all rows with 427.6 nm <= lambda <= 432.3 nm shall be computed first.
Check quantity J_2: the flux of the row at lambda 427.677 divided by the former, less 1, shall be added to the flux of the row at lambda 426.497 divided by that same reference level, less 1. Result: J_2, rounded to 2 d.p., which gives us 0.15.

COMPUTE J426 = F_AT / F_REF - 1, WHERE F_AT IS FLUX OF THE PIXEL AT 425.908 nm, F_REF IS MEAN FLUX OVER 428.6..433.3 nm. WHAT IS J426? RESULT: 0.13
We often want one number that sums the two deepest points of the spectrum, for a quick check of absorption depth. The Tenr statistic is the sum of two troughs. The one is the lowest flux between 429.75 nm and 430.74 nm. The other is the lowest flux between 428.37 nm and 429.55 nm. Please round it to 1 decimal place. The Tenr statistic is 8.3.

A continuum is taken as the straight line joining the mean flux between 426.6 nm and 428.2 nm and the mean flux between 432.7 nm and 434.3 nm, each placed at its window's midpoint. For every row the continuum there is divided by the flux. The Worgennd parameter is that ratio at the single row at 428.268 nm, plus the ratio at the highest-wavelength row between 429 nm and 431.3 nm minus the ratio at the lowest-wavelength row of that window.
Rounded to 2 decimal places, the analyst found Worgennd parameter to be 0.95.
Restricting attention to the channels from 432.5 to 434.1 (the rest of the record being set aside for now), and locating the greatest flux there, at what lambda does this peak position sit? 432.629 nm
